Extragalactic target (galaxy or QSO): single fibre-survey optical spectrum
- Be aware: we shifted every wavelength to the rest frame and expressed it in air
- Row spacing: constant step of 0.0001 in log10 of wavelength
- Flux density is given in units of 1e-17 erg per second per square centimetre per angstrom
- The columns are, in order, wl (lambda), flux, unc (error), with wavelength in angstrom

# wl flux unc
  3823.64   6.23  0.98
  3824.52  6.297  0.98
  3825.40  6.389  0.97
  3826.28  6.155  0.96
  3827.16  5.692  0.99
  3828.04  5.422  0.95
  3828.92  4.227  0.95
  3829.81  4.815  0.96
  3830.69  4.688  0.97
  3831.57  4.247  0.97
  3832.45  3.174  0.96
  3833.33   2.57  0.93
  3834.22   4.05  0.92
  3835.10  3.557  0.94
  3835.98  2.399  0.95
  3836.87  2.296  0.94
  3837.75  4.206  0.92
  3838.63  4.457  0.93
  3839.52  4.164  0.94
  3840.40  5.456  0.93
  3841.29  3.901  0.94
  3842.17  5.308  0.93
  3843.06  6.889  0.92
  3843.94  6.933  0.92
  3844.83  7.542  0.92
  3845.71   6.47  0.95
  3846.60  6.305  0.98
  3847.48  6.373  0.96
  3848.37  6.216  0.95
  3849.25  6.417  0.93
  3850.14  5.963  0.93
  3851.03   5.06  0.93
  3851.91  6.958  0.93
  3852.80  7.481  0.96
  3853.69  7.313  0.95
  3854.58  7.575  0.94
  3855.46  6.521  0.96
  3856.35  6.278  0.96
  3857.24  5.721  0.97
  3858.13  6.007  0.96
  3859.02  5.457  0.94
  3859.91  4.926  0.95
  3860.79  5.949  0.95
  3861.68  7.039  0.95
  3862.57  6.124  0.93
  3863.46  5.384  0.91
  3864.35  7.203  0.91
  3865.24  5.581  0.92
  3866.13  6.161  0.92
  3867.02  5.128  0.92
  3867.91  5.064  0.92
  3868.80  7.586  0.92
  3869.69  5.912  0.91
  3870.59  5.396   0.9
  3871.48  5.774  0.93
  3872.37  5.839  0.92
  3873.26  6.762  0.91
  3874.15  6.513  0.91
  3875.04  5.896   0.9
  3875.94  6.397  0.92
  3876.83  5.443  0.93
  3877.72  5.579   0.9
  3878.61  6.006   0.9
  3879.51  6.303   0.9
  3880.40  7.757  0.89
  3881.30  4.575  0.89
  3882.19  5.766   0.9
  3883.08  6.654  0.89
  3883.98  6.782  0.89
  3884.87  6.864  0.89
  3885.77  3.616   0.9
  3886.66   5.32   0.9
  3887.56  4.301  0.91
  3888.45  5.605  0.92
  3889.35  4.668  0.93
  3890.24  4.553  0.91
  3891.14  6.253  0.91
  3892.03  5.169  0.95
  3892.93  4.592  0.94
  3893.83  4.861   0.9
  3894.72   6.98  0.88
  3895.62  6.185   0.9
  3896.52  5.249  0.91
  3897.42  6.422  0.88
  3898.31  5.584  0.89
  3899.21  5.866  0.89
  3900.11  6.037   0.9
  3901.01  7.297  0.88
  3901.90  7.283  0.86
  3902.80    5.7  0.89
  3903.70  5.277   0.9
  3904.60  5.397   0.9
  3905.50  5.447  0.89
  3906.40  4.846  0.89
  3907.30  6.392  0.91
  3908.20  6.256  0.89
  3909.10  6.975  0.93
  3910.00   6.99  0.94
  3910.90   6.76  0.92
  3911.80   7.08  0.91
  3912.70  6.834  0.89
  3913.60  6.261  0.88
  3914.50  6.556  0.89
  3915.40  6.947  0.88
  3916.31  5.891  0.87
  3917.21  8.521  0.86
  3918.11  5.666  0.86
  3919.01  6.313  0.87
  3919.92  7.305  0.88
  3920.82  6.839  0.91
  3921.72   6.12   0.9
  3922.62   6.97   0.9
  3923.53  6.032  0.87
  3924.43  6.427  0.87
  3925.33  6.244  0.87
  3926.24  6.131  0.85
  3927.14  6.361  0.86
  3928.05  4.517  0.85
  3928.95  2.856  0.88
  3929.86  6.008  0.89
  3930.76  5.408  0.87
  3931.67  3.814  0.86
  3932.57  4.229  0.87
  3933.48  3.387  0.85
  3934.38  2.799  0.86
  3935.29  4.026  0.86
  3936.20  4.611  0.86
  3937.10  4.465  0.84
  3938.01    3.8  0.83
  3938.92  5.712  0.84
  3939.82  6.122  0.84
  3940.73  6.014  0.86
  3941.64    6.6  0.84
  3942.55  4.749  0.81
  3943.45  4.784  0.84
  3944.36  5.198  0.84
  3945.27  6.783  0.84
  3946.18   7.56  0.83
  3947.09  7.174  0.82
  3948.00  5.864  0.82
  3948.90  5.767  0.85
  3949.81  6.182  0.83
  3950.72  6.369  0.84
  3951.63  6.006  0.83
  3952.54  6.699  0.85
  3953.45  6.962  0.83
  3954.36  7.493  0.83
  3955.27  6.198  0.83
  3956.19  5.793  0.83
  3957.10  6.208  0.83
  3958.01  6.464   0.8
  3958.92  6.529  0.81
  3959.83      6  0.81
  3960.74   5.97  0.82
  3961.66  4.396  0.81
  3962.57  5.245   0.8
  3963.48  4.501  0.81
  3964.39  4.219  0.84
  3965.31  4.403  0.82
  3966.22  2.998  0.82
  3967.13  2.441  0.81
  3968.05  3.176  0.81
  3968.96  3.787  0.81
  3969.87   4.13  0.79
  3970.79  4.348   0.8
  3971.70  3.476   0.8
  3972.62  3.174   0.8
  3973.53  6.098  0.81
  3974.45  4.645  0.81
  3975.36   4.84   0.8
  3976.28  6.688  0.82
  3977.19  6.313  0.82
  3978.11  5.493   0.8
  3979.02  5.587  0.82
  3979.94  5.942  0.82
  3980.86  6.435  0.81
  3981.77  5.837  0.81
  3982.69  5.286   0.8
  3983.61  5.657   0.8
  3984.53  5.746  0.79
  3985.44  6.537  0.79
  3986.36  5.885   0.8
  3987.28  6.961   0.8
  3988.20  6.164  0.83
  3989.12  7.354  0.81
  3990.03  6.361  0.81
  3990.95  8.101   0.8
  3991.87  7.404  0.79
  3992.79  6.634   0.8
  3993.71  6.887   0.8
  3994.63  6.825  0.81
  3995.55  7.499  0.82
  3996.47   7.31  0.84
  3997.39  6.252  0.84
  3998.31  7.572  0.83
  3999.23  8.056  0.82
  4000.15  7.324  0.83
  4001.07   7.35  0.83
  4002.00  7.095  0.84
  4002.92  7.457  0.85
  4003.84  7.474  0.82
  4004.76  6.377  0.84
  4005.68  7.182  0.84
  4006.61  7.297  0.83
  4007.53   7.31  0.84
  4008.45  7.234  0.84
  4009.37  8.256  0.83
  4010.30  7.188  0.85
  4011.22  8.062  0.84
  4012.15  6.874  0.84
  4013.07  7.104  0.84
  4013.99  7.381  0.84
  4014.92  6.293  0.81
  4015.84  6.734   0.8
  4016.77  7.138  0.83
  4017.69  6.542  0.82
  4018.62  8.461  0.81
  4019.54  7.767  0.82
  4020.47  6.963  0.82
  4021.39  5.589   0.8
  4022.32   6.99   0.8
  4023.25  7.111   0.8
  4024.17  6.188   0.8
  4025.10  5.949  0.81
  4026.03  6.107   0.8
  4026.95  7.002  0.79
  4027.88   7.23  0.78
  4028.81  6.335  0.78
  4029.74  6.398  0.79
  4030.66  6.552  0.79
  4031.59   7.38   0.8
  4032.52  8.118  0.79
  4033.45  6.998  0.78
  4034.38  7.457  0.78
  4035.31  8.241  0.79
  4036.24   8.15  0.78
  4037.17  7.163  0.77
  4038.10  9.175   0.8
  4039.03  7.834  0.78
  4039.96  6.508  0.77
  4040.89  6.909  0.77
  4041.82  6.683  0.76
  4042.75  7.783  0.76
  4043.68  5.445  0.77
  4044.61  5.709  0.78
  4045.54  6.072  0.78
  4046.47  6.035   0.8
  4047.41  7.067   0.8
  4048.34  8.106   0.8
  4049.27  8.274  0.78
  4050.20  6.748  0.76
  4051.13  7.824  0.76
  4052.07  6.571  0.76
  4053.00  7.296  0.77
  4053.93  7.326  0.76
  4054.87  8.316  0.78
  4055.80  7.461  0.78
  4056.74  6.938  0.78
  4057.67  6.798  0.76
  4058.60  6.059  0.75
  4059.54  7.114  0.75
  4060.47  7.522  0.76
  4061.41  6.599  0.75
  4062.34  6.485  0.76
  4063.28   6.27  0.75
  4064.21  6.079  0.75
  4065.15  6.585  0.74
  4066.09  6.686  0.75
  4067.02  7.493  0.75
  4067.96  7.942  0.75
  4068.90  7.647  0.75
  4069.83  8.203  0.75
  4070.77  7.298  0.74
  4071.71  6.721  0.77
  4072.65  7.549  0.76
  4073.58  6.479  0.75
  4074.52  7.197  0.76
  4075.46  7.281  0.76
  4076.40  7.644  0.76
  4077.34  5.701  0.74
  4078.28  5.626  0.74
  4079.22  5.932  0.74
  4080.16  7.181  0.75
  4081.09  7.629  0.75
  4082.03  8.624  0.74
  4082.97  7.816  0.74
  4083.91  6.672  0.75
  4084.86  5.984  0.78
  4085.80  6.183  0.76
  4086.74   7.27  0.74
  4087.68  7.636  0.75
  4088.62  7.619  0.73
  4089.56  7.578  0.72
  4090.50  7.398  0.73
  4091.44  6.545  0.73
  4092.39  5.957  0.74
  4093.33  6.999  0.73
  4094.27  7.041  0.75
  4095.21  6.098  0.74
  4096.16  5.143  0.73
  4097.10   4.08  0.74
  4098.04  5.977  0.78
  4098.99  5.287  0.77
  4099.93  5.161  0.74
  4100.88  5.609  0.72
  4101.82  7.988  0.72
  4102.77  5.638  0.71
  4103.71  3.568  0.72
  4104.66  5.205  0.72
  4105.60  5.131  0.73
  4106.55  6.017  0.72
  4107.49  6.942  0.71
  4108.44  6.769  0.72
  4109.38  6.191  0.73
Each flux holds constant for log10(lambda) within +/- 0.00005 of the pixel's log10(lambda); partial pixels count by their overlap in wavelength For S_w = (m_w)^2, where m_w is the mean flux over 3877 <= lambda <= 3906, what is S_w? 33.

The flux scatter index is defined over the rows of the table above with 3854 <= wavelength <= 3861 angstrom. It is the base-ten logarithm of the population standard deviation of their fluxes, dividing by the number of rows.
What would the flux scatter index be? -0.13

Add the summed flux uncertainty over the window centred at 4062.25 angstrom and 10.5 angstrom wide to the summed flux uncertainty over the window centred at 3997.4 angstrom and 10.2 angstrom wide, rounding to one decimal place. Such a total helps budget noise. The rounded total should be 17.3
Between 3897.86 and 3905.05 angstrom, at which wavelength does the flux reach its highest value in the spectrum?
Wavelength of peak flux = 3901.01 angstrom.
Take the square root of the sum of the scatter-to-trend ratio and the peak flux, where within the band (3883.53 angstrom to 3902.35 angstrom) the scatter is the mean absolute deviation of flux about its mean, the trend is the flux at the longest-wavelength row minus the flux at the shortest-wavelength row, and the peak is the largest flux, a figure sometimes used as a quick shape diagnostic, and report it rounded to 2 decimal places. 3.00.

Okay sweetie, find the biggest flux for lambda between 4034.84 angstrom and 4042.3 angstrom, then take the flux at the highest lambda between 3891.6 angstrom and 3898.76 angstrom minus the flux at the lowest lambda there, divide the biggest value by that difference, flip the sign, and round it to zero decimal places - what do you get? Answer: -22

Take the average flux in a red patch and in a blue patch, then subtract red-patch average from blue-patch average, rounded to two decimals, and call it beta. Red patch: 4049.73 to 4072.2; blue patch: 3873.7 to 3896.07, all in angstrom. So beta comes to -1.38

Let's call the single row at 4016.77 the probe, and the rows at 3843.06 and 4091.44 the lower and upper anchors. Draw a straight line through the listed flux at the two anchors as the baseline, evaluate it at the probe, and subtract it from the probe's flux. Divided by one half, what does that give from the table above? 1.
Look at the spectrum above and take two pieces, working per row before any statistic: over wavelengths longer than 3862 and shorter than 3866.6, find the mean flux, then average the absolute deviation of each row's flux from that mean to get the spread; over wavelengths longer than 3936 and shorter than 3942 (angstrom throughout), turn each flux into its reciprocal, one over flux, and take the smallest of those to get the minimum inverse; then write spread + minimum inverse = 0.6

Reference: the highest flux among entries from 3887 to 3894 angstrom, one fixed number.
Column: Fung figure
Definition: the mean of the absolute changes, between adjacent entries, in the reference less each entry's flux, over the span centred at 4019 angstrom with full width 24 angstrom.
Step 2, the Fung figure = 0.69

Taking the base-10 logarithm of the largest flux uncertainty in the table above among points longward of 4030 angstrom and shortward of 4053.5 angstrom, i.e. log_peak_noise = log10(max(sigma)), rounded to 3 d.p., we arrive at -0.097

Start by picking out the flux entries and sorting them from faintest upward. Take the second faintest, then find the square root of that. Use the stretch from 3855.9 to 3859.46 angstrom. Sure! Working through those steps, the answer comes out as 2.39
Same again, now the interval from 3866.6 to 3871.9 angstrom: 2.26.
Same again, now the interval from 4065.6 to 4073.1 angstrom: 2.59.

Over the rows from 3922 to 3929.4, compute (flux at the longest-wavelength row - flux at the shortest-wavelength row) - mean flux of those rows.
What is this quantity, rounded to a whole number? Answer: -10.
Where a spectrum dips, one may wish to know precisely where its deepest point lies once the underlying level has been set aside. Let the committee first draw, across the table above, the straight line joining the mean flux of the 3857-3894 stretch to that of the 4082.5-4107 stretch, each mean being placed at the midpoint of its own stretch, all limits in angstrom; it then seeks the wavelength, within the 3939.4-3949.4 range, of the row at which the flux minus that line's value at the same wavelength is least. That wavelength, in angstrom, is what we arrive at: 3942.55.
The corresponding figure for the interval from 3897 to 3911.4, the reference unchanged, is 3906.40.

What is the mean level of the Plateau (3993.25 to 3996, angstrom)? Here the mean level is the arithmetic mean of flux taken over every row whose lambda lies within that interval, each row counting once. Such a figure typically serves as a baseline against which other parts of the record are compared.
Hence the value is 7.1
